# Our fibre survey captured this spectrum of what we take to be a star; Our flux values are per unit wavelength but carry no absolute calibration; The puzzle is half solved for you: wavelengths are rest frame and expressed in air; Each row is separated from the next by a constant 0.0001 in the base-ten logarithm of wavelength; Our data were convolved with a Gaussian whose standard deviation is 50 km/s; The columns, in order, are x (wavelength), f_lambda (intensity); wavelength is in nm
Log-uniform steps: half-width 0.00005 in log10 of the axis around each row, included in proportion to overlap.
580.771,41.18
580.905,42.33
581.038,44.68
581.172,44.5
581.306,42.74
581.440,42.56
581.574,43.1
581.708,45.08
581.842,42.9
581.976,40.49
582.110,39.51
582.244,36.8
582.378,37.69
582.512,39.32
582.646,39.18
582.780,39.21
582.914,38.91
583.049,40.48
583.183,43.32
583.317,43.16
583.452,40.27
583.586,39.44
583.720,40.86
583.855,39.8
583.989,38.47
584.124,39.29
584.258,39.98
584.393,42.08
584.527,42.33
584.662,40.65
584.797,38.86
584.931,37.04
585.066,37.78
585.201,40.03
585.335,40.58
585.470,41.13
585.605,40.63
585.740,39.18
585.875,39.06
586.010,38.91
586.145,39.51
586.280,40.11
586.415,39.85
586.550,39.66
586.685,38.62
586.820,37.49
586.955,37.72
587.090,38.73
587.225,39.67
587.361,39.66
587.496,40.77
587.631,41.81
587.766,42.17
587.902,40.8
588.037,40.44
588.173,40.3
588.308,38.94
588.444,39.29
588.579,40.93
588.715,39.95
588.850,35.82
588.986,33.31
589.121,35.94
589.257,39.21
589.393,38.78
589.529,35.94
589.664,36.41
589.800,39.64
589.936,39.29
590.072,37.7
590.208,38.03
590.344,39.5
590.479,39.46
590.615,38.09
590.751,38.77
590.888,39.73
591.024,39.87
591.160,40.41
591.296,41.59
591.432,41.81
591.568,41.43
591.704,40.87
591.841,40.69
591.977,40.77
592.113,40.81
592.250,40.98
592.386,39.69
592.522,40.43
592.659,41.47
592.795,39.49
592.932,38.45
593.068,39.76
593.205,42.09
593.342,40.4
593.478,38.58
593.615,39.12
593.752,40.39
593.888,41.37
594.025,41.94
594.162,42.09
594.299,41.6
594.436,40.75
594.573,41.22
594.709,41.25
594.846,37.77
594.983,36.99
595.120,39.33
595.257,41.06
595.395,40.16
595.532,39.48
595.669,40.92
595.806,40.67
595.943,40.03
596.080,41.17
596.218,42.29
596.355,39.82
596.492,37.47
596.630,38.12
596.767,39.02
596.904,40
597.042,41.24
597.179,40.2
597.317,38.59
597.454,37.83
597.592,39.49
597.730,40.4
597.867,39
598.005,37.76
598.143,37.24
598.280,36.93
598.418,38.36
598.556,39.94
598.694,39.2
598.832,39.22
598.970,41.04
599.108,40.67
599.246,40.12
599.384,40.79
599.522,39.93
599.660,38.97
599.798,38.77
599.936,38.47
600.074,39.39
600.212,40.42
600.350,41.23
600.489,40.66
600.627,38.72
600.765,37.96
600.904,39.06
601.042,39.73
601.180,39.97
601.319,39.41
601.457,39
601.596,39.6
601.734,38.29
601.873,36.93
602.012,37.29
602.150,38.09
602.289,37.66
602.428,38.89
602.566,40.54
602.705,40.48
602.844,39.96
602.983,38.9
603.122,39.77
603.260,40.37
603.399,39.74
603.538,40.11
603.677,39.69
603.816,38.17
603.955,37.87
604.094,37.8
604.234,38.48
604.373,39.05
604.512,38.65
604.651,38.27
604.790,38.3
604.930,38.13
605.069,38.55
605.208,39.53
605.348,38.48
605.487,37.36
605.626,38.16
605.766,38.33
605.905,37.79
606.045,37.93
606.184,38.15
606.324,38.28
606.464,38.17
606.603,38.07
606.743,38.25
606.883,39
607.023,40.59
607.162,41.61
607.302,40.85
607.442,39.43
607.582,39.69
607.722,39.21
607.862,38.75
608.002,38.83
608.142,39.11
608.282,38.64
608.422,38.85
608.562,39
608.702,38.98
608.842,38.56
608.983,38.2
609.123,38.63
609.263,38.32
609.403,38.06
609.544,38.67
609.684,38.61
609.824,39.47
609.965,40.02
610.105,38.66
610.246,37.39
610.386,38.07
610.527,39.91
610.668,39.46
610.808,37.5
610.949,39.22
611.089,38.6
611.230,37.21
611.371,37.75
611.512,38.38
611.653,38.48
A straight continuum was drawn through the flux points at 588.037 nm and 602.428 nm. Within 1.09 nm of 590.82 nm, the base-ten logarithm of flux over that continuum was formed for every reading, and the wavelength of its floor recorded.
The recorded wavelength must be 590.072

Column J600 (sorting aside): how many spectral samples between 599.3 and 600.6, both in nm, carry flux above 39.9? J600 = 5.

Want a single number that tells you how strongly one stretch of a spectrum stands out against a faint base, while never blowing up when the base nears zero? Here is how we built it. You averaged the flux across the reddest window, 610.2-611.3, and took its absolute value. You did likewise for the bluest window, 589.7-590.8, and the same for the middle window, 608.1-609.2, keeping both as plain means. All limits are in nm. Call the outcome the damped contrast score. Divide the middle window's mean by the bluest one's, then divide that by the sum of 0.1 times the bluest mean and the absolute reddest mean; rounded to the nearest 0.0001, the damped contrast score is 0.0236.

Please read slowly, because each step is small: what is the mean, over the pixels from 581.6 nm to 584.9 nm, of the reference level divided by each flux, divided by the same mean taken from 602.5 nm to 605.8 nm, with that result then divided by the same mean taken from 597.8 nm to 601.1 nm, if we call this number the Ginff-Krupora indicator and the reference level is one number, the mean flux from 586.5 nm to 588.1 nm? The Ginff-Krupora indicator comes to 0.95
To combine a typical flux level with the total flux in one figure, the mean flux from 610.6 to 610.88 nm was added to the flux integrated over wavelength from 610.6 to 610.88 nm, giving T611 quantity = 49.3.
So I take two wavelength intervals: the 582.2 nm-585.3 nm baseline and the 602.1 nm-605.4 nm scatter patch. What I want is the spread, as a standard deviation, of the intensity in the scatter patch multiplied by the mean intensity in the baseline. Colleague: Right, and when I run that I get 36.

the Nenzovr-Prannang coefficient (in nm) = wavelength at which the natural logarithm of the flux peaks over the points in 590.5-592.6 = 591.432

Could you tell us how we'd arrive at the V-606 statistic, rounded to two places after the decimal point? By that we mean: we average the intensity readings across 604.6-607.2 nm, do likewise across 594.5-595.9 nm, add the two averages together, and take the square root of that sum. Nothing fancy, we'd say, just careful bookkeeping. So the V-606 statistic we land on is 8.86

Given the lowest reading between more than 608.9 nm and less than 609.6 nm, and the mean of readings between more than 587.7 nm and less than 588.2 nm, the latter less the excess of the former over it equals 43.8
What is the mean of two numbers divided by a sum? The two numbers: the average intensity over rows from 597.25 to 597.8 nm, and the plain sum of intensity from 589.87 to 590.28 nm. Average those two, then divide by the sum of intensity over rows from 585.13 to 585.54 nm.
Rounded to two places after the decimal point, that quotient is 0.63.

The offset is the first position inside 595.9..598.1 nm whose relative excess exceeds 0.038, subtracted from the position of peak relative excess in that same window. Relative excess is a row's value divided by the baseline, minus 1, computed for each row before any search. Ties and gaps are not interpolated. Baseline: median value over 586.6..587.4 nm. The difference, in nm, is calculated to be 0.14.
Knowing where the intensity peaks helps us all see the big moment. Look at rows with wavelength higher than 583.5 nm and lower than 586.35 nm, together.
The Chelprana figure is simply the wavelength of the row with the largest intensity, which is 584.527 nm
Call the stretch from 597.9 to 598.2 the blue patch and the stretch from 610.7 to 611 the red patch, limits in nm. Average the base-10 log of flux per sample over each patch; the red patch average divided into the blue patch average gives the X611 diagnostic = 0.99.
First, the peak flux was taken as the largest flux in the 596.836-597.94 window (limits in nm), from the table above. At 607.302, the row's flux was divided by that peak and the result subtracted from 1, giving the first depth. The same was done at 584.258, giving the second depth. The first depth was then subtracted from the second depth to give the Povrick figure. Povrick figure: 0.02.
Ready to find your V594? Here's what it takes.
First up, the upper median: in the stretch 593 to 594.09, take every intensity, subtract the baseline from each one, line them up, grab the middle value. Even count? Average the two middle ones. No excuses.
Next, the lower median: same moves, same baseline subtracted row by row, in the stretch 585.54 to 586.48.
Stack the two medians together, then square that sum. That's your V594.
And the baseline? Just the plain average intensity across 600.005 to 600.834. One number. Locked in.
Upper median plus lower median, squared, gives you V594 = 0.2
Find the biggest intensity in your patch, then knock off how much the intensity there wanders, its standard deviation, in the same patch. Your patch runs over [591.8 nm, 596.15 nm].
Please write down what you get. 40.9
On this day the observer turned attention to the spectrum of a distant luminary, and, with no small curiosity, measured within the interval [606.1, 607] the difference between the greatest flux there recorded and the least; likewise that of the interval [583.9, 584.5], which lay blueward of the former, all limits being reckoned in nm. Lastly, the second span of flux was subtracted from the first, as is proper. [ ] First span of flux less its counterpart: -2.7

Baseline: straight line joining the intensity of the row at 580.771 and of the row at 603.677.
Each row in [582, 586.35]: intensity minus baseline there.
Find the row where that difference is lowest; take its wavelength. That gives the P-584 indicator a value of 582.244 nm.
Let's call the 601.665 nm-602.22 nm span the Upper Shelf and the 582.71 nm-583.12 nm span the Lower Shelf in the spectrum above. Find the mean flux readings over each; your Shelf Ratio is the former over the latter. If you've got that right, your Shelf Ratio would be 0.95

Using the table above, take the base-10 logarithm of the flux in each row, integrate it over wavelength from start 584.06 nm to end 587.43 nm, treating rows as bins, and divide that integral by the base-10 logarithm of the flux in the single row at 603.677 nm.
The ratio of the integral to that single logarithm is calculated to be 3.37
